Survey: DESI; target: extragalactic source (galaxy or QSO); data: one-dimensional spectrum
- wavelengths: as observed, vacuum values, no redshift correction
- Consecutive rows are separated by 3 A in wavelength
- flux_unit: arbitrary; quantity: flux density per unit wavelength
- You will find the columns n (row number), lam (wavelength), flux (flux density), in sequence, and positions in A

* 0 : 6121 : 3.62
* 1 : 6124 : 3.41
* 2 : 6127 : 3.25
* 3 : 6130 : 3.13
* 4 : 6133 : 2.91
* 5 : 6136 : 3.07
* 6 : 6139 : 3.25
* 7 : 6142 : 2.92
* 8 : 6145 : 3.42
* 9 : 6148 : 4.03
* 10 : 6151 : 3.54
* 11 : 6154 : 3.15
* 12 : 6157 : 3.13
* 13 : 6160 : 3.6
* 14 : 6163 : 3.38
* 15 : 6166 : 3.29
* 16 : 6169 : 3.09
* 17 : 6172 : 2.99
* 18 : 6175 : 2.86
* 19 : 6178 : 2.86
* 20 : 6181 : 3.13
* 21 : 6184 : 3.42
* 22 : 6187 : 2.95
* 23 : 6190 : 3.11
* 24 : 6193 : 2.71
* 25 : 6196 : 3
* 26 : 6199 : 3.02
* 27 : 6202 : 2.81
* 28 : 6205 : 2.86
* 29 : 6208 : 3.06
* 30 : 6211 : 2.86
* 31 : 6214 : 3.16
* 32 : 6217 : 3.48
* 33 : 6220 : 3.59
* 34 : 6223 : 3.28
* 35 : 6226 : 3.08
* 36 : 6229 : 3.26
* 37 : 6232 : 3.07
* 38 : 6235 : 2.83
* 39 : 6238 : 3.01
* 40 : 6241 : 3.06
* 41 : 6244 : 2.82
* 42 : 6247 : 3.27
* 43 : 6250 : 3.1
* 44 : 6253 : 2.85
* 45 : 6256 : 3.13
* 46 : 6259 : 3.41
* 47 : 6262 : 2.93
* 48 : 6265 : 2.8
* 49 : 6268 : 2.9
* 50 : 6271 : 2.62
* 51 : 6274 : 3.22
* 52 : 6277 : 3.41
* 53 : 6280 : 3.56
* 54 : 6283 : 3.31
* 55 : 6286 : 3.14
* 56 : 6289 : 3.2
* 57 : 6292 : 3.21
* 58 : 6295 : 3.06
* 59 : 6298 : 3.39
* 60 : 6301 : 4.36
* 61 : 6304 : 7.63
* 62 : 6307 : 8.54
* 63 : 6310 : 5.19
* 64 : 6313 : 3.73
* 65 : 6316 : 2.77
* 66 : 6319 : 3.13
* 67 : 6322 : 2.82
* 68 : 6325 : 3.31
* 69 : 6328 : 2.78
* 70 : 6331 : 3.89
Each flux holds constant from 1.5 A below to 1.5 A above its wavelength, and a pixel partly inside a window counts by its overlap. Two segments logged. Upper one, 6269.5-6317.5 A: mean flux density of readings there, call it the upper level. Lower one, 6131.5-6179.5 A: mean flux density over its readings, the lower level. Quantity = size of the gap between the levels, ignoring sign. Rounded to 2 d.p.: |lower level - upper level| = 0.80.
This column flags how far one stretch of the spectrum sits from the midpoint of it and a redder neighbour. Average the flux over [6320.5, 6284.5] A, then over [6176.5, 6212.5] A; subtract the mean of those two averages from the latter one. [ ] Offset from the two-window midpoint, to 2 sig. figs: -0.65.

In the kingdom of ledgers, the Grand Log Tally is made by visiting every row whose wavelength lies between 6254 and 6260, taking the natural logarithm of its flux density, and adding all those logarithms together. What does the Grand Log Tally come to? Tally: 2.37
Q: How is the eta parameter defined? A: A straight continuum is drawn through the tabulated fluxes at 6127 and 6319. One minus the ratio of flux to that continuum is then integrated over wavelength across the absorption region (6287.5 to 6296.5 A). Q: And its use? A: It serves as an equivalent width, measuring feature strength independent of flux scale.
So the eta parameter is 0.0 A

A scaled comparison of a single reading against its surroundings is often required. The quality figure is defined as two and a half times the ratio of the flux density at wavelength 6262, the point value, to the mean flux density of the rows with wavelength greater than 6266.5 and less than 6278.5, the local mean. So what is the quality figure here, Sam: 2.41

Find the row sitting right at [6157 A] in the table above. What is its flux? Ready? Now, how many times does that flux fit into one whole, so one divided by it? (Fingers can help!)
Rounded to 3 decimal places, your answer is 0.319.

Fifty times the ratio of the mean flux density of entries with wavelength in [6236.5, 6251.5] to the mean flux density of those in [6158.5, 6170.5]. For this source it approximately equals 45.7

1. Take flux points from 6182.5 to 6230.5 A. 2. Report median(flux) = 3.07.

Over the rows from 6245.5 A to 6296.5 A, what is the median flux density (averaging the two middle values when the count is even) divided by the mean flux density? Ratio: 1.00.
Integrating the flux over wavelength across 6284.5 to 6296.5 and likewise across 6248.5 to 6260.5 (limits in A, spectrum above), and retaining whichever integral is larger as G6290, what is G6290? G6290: 38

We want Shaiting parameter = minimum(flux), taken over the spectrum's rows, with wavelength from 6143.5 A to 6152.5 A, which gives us 3.42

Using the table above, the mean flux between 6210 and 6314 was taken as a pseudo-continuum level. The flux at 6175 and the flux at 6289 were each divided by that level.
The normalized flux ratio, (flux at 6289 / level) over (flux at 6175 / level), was 1.12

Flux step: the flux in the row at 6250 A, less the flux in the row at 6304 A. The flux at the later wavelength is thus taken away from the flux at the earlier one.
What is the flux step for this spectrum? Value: -4.5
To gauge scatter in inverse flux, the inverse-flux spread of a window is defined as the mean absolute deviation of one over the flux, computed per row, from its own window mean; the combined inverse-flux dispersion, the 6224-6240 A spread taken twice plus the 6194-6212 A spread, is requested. 0.03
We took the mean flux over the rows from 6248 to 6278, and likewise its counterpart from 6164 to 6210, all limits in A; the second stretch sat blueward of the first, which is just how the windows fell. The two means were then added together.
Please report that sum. 6.0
